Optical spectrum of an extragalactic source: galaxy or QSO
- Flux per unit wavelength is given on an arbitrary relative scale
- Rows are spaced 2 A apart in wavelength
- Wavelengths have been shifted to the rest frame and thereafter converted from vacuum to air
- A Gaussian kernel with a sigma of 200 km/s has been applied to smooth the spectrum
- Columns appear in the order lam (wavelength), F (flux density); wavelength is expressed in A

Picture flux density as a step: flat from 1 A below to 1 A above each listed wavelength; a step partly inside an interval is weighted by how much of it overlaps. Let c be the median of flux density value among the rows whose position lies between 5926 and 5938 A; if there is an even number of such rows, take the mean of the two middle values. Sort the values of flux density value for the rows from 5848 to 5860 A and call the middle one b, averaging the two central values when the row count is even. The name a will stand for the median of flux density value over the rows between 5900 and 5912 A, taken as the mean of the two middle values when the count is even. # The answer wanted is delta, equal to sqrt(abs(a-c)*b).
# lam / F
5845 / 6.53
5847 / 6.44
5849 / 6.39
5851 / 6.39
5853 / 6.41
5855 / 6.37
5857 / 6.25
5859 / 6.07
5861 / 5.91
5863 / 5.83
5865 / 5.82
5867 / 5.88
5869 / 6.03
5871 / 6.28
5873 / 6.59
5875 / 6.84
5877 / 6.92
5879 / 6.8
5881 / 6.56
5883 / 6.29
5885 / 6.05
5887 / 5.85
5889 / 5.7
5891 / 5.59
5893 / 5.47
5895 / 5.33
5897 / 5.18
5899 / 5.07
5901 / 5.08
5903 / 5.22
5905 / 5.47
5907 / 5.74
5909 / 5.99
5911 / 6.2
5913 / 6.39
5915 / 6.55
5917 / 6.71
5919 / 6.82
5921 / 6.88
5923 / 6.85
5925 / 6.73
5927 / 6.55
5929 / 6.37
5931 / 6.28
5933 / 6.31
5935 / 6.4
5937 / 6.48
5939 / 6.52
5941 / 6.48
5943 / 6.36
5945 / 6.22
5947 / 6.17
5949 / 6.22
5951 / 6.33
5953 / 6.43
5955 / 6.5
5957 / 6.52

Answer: 2.23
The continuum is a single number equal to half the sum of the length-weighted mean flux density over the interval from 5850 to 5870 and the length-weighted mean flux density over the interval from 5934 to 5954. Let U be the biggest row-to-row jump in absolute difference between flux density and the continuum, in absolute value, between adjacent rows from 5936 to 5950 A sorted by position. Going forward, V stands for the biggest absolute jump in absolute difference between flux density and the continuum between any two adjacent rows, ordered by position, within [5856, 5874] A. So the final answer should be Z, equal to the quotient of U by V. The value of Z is 0.4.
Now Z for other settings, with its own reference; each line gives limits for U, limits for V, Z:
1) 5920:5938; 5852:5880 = 0.6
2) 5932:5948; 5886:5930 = 0.5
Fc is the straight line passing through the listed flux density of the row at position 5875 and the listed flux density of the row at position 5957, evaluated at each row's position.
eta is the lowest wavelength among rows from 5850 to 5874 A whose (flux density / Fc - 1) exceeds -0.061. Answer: 5873 A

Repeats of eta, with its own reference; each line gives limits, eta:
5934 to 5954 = 5935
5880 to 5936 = 5881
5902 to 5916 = 5913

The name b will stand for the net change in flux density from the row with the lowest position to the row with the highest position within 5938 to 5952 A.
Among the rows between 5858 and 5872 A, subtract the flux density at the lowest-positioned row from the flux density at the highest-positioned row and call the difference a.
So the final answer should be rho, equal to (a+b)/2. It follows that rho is 0.01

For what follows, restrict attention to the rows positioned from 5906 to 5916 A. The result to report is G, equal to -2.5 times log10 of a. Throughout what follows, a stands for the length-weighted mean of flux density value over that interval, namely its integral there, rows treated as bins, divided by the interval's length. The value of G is -1.98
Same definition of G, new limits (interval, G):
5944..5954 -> -1.99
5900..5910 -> -1.85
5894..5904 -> -1.78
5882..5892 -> -1.93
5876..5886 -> -2.04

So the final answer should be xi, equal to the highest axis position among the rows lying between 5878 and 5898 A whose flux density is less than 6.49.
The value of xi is 5897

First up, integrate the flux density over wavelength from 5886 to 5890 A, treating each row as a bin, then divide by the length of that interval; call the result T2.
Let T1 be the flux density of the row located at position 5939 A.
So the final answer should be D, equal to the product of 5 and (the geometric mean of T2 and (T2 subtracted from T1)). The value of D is 10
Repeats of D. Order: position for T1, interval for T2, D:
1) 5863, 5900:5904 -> 9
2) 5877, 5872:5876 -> 6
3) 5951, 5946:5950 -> 5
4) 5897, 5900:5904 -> 2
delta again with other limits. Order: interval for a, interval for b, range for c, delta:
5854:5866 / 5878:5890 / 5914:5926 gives 2.20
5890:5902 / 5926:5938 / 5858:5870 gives 2.02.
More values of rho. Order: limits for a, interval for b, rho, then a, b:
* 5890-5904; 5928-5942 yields -0.13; -0.4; 0.1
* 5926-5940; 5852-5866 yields -0.31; 0.0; -0.6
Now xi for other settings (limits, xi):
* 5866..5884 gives 5883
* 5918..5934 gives 5933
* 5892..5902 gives 5901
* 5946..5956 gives 5953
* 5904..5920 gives 5913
